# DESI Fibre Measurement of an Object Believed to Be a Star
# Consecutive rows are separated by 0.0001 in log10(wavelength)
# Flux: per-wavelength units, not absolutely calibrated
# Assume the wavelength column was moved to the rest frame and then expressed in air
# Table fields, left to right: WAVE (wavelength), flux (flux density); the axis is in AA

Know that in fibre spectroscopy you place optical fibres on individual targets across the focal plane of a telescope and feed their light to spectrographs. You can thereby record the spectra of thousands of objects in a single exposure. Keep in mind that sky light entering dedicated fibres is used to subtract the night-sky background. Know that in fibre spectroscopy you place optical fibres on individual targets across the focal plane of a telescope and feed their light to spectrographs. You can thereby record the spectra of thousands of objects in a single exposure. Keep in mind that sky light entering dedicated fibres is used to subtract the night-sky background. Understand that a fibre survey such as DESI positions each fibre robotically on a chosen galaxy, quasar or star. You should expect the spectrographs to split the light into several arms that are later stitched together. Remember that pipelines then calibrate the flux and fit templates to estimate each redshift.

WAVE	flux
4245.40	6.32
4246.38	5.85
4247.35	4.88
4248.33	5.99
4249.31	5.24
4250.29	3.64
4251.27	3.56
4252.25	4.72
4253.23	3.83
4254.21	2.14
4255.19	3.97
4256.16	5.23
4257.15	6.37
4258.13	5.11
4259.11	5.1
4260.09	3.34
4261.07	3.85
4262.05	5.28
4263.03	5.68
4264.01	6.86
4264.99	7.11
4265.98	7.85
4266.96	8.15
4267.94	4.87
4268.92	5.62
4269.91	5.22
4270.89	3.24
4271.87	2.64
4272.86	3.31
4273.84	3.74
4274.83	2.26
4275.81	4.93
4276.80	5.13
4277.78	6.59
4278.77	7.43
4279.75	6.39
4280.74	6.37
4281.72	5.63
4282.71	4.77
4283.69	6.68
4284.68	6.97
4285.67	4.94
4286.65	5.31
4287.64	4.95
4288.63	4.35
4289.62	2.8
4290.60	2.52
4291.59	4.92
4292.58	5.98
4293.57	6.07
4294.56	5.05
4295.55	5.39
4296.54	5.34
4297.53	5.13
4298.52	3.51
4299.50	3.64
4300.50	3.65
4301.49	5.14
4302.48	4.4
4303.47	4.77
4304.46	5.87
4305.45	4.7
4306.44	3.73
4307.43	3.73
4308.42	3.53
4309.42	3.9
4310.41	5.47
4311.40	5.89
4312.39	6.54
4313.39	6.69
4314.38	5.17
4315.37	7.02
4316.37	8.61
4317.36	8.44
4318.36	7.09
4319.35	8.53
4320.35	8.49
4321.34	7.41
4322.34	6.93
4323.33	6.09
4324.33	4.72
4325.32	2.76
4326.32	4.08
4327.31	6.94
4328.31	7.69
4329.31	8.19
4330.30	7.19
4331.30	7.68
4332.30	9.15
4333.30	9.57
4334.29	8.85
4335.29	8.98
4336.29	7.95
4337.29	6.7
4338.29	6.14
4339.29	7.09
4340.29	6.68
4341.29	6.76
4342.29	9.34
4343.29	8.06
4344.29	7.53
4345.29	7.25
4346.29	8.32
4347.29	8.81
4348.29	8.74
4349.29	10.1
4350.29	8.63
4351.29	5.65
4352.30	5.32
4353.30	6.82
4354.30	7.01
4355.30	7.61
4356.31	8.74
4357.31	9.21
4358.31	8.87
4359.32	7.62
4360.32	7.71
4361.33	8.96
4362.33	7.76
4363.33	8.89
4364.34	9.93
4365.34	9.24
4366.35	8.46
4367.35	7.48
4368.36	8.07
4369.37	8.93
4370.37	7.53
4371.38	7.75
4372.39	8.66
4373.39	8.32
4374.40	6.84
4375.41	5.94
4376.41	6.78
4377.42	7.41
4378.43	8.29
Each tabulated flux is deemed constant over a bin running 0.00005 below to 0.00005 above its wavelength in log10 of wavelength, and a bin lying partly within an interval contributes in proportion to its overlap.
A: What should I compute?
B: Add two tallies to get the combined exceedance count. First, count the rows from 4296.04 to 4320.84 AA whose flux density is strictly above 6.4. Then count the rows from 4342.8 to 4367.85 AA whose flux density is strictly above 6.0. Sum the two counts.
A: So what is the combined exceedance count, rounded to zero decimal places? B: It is 31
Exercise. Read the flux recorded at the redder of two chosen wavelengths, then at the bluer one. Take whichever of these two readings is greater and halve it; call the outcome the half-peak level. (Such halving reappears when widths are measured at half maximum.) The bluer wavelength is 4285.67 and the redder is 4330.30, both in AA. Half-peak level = 3.6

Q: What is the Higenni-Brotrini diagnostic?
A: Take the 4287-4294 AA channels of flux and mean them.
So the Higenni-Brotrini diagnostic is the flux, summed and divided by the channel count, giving 4.5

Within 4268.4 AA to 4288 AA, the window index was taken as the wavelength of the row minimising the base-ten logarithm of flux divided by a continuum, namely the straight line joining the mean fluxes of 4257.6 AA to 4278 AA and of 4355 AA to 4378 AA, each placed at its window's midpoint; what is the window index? 4274.83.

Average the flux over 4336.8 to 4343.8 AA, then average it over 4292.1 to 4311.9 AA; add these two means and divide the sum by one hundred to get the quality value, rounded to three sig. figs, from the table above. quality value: 0.120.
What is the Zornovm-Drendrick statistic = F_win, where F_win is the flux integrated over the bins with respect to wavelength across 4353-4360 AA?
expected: 56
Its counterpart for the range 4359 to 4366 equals 60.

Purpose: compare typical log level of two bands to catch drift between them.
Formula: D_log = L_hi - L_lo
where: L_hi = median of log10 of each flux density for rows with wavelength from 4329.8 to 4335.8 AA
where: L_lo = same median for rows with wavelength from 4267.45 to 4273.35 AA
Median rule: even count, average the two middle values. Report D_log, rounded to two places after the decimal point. 0.35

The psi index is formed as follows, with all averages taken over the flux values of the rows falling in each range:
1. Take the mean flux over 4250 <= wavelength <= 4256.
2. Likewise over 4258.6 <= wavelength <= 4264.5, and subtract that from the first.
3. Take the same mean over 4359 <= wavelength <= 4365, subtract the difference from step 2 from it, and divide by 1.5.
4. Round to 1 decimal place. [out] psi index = 6.6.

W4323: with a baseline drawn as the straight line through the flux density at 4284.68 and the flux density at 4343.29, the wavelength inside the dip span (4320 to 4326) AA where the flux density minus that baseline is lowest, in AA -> 4325.32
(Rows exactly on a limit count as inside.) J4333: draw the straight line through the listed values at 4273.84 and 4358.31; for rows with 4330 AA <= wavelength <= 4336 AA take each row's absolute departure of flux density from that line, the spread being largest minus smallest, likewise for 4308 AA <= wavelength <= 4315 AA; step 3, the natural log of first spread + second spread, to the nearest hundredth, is 1.48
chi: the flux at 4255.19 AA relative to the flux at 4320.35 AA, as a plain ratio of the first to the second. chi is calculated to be 0.5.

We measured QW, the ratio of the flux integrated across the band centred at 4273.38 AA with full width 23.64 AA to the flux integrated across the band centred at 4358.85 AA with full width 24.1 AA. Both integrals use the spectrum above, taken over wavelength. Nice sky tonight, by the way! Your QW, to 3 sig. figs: 0.664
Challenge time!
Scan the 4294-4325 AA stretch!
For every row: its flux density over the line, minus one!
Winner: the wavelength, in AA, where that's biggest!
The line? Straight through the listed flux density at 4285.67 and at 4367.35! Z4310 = 4316.37 AA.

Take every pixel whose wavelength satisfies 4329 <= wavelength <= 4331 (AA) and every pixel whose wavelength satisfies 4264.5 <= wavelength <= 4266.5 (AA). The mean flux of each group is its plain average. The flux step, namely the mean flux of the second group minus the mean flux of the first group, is -0.2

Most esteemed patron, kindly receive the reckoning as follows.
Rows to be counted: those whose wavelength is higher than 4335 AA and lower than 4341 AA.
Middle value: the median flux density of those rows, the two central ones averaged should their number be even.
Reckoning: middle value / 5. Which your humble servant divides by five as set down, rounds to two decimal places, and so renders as 1.38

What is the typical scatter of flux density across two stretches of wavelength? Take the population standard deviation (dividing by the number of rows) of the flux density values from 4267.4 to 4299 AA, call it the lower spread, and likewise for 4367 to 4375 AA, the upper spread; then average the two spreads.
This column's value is 1.0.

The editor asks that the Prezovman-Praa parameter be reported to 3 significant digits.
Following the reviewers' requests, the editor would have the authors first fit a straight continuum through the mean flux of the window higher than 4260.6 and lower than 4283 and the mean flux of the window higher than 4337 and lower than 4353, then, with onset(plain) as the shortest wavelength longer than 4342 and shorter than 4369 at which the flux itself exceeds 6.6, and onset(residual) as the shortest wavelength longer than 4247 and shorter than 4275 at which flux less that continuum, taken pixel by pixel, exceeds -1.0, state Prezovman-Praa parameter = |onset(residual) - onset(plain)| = 94.9 AA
